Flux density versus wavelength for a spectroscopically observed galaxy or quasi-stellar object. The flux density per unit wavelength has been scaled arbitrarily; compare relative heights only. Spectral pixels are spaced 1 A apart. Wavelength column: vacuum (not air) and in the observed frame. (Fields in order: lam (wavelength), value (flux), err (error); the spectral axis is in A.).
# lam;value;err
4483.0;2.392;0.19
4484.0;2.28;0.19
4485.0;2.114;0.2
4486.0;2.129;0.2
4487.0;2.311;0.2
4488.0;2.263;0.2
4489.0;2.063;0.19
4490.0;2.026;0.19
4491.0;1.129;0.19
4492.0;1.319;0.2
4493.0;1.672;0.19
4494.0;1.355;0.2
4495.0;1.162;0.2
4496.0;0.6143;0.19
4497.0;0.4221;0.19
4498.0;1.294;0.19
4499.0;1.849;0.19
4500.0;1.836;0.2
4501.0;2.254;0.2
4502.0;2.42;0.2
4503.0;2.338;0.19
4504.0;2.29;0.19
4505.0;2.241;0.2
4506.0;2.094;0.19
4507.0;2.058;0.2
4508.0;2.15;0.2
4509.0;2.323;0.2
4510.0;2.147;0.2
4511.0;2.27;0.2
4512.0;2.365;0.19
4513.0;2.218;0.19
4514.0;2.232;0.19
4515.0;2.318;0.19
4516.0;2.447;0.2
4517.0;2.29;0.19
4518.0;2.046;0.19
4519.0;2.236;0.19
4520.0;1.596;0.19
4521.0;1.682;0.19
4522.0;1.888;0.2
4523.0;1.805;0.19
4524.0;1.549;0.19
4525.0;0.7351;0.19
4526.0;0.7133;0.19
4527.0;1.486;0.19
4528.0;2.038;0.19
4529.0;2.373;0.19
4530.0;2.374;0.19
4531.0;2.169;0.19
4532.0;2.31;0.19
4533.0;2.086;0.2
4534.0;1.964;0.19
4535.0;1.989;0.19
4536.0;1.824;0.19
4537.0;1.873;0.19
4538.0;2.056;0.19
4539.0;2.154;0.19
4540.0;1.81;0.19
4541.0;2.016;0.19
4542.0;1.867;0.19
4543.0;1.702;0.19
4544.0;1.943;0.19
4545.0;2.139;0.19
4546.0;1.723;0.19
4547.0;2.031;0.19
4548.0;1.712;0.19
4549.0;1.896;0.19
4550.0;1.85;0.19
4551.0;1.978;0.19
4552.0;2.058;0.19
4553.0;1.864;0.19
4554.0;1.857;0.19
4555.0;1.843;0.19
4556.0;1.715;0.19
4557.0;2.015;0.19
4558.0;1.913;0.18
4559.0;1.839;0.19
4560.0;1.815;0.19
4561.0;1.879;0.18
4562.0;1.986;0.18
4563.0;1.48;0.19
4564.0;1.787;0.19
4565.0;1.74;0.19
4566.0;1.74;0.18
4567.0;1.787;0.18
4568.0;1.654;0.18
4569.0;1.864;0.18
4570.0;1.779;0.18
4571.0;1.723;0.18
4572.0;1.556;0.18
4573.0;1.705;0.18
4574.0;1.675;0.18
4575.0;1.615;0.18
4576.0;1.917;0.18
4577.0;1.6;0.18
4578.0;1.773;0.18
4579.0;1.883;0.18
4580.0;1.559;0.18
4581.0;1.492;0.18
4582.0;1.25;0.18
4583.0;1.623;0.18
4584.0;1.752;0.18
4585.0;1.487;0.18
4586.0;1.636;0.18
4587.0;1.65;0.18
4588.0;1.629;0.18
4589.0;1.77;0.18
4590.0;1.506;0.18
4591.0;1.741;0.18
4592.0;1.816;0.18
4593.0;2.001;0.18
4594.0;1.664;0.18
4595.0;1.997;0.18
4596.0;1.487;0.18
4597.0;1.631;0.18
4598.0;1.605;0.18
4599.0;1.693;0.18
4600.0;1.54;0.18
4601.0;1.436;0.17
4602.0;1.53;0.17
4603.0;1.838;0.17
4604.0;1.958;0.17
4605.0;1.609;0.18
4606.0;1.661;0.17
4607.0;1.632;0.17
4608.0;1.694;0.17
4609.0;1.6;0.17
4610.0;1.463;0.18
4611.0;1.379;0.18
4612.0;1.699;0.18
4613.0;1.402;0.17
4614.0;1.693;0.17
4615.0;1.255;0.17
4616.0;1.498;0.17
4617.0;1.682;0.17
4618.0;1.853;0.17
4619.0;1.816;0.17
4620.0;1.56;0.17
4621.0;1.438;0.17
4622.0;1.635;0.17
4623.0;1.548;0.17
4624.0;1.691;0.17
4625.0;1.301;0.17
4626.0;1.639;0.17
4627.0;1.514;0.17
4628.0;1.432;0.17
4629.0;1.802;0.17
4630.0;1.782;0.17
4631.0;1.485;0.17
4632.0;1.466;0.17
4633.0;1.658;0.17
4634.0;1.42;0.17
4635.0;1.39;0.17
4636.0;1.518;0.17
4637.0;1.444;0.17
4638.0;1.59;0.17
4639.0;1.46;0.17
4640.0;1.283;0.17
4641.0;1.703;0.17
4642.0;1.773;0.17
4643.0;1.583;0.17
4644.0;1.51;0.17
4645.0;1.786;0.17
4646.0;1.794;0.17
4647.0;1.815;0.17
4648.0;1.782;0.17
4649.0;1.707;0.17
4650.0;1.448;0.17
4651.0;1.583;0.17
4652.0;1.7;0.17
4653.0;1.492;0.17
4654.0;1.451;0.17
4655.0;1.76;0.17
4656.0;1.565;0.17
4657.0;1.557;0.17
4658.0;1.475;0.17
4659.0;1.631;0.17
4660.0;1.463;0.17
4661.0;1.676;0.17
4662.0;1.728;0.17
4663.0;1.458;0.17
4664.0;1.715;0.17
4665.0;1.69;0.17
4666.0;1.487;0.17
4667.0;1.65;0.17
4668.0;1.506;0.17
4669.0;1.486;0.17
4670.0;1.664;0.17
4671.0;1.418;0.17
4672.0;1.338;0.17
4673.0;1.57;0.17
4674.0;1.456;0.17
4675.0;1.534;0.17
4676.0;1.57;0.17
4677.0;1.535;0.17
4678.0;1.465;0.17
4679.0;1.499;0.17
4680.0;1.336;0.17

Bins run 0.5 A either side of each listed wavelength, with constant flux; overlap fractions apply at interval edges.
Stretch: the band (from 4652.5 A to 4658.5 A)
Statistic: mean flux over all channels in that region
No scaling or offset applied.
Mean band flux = 1.55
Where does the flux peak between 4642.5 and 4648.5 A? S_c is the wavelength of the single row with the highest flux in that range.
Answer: 4647.0 A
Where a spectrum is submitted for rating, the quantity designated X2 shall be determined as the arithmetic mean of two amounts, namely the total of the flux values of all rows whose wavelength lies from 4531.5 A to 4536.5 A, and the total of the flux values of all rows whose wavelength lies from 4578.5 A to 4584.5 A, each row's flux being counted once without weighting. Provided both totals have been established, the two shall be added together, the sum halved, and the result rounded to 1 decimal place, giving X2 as 9.9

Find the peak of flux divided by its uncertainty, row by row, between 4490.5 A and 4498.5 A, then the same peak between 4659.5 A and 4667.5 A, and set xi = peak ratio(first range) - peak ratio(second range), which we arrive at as -1.4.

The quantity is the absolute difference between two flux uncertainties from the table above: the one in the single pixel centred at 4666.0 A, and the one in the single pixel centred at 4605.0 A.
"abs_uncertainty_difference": 0.010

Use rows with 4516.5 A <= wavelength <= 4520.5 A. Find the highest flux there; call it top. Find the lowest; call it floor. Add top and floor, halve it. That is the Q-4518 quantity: 1.9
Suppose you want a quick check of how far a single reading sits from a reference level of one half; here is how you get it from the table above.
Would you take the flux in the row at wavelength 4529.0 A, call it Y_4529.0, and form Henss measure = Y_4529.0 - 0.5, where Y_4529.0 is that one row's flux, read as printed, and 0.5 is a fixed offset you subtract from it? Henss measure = 1.9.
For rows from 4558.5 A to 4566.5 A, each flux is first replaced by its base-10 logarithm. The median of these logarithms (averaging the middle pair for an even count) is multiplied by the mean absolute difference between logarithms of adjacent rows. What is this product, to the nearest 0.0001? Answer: 0.0097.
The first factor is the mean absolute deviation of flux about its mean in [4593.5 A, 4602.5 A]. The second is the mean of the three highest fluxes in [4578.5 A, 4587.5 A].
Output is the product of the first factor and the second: 0.20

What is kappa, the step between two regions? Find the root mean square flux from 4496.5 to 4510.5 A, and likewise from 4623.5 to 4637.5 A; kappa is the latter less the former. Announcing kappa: -0.50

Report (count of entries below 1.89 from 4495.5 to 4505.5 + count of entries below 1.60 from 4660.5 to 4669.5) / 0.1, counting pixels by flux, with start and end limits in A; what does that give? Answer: 90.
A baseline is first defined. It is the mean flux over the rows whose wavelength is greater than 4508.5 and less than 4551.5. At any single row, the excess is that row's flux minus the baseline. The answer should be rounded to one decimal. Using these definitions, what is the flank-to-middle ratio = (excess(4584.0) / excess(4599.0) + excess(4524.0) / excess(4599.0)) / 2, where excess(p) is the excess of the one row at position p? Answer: 1.2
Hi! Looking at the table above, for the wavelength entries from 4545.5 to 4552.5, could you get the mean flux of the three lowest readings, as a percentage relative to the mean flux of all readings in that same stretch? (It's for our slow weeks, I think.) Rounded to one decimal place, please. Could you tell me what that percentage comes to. 93.1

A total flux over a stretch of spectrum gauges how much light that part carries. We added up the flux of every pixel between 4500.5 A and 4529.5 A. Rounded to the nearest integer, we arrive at 59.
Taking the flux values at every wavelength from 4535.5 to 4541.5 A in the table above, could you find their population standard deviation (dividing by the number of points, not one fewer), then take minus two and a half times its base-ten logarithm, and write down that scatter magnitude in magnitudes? 2.2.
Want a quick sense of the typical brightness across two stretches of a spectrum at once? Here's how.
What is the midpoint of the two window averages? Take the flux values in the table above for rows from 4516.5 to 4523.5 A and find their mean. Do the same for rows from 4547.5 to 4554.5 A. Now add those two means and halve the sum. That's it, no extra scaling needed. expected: 1.91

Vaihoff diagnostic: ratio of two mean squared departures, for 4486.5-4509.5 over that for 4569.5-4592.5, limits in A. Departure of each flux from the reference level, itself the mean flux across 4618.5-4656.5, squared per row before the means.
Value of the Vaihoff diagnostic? 14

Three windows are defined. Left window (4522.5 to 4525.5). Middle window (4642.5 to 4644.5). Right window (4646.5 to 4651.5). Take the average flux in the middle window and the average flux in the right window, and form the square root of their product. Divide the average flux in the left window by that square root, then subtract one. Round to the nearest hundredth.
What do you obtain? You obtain -0.15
